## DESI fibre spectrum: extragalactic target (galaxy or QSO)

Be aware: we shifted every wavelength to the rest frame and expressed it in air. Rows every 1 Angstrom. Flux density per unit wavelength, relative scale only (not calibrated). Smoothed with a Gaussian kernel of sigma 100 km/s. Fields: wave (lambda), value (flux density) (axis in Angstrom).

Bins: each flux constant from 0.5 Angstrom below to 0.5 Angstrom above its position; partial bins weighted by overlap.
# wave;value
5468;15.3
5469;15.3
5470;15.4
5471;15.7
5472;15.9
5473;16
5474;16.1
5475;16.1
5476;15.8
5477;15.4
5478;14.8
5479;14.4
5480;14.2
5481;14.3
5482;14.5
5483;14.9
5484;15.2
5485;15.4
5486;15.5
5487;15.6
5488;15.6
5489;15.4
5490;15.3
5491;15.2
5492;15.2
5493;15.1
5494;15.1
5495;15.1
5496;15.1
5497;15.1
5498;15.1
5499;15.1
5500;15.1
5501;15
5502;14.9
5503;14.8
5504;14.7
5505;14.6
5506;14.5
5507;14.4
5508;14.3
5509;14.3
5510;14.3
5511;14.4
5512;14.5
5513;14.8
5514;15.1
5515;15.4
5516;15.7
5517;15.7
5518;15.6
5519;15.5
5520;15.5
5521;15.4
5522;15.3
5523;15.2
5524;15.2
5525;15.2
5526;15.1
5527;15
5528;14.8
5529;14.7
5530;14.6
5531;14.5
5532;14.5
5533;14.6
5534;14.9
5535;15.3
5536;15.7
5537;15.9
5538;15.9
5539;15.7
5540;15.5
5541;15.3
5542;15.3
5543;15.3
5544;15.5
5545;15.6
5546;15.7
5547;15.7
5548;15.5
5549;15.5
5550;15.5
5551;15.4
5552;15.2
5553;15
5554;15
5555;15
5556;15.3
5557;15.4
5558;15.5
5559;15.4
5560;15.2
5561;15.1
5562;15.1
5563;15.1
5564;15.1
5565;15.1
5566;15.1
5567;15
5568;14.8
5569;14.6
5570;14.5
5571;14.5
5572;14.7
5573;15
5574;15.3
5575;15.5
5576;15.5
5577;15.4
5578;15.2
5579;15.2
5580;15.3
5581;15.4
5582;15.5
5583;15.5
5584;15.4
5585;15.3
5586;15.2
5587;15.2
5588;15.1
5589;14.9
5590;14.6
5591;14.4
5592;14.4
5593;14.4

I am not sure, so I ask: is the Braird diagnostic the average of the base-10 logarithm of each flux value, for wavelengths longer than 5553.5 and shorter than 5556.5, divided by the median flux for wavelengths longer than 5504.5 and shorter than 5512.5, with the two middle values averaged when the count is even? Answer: 0.0819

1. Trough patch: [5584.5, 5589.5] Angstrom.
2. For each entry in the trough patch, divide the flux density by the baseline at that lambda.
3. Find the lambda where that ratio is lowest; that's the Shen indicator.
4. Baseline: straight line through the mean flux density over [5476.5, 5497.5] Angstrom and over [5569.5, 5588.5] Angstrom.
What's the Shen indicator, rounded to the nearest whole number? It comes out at 5589 Angstrom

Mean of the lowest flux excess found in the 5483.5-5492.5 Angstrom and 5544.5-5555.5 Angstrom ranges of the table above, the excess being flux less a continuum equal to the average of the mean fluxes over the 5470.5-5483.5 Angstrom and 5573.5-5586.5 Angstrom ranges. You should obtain -0.20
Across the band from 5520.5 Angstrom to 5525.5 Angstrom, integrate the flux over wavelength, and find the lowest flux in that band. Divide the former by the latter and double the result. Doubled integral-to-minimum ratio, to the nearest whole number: 10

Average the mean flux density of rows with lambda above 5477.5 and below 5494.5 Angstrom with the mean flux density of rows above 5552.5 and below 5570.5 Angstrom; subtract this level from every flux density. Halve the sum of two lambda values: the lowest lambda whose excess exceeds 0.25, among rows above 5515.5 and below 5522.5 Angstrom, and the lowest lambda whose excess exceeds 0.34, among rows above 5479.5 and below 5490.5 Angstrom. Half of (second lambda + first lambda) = 5500.5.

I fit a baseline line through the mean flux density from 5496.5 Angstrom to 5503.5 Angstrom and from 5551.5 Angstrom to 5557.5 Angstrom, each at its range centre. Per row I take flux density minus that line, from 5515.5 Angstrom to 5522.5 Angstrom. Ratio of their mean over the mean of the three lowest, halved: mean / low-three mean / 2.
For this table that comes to 0.70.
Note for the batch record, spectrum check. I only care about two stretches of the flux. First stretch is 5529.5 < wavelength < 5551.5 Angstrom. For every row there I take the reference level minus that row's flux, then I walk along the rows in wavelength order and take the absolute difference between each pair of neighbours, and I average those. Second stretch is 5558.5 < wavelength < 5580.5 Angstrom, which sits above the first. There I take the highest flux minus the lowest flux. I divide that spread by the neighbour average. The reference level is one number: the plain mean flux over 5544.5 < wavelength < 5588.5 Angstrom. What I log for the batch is 7.5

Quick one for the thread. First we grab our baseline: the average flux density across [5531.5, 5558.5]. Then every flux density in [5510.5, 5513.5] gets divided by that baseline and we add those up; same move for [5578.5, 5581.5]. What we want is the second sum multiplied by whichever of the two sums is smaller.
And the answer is 8.5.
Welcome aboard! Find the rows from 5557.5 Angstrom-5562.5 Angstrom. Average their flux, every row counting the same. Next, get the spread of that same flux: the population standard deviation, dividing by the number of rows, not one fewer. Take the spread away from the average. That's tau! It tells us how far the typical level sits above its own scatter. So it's 15.1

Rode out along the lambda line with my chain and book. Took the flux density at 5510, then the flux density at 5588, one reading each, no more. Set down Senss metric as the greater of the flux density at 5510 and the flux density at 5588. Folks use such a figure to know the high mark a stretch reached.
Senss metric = 15.1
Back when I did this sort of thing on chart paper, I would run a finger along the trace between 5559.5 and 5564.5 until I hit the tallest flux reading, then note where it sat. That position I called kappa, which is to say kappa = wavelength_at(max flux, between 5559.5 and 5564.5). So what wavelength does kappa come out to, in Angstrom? 5560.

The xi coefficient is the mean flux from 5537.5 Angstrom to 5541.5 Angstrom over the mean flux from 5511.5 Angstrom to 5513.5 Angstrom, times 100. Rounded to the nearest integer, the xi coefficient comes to 106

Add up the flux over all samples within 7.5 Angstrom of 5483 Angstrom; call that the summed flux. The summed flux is 226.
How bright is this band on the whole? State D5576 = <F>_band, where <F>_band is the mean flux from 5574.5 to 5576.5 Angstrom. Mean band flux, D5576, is 15.5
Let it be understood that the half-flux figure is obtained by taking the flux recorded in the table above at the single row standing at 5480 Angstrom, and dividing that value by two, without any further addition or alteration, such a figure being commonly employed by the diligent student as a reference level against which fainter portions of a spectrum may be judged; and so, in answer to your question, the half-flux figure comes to 7.1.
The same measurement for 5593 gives 7.2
